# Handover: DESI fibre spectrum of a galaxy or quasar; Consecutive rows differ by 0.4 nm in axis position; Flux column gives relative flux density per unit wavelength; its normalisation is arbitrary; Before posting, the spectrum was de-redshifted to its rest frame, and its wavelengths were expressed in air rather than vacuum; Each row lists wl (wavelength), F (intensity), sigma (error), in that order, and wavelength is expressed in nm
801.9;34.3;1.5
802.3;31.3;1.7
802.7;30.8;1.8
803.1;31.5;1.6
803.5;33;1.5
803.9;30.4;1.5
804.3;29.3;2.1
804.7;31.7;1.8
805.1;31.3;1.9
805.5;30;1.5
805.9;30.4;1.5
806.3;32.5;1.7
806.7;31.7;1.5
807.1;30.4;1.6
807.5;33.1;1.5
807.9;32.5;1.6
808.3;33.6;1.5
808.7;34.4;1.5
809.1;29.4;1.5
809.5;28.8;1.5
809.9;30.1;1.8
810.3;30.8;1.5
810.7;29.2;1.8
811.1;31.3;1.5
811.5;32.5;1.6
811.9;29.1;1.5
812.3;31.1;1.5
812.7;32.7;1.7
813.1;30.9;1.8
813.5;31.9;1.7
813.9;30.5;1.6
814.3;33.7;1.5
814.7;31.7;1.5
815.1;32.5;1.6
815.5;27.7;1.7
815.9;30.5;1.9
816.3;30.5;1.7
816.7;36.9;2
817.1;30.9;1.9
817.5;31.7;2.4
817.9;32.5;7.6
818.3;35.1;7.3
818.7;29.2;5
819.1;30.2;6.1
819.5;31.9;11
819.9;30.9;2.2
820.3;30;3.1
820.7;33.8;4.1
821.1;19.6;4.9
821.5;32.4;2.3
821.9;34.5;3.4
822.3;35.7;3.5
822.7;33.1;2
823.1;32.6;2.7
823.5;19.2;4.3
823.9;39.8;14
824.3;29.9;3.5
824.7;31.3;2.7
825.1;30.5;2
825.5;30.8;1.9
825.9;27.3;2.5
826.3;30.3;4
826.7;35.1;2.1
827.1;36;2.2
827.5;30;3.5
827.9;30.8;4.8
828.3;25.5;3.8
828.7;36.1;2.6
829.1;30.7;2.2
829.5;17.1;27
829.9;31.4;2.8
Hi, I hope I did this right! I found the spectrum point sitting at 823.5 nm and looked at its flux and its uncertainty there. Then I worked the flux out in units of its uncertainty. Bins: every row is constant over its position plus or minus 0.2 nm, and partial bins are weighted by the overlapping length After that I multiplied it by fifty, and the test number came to 223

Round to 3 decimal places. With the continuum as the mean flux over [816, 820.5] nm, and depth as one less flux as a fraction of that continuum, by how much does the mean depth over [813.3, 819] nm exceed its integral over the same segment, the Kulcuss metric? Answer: 0.001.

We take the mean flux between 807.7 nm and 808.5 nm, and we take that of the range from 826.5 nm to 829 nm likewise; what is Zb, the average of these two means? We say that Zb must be 32.6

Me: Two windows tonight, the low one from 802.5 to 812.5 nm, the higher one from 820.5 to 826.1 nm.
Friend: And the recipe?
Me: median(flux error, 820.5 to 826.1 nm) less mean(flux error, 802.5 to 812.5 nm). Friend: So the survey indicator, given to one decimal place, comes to 1.4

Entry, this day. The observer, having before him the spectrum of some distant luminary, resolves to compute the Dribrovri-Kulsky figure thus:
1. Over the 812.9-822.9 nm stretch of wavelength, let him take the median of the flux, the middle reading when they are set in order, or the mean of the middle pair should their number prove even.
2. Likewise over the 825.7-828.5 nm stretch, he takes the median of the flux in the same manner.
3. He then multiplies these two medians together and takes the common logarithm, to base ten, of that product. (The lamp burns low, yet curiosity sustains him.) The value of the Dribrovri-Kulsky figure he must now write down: 2.983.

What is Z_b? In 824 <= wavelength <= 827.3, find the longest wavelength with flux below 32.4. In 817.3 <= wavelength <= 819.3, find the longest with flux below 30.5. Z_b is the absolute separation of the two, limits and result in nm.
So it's 7.20 nm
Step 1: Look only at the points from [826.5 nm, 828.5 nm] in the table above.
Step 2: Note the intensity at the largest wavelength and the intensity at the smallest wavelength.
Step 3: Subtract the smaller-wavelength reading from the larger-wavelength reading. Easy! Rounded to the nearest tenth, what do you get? -9.6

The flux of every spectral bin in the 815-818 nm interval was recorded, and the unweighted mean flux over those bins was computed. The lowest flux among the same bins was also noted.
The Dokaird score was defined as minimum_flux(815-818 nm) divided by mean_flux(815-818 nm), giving 0.88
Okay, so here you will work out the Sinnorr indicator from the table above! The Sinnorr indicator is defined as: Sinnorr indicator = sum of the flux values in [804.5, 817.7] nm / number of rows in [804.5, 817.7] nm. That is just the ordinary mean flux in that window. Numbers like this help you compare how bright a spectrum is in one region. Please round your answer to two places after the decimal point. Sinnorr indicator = 31.39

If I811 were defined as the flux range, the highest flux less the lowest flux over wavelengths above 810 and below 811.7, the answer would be 3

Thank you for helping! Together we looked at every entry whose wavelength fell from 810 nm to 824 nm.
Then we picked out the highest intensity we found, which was 39.8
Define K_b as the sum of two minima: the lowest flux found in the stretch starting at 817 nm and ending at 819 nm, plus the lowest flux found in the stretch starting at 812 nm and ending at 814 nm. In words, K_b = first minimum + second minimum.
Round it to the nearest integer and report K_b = 60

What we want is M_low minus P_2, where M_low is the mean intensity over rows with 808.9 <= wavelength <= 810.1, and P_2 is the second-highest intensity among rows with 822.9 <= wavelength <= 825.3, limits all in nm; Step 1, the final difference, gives -3.2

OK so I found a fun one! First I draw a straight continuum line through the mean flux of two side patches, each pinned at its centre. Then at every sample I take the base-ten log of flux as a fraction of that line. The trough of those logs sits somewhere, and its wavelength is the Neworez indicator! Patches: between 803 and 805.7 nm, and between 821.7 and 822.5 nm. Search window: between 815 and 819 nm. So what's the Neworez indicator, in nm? 815.5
